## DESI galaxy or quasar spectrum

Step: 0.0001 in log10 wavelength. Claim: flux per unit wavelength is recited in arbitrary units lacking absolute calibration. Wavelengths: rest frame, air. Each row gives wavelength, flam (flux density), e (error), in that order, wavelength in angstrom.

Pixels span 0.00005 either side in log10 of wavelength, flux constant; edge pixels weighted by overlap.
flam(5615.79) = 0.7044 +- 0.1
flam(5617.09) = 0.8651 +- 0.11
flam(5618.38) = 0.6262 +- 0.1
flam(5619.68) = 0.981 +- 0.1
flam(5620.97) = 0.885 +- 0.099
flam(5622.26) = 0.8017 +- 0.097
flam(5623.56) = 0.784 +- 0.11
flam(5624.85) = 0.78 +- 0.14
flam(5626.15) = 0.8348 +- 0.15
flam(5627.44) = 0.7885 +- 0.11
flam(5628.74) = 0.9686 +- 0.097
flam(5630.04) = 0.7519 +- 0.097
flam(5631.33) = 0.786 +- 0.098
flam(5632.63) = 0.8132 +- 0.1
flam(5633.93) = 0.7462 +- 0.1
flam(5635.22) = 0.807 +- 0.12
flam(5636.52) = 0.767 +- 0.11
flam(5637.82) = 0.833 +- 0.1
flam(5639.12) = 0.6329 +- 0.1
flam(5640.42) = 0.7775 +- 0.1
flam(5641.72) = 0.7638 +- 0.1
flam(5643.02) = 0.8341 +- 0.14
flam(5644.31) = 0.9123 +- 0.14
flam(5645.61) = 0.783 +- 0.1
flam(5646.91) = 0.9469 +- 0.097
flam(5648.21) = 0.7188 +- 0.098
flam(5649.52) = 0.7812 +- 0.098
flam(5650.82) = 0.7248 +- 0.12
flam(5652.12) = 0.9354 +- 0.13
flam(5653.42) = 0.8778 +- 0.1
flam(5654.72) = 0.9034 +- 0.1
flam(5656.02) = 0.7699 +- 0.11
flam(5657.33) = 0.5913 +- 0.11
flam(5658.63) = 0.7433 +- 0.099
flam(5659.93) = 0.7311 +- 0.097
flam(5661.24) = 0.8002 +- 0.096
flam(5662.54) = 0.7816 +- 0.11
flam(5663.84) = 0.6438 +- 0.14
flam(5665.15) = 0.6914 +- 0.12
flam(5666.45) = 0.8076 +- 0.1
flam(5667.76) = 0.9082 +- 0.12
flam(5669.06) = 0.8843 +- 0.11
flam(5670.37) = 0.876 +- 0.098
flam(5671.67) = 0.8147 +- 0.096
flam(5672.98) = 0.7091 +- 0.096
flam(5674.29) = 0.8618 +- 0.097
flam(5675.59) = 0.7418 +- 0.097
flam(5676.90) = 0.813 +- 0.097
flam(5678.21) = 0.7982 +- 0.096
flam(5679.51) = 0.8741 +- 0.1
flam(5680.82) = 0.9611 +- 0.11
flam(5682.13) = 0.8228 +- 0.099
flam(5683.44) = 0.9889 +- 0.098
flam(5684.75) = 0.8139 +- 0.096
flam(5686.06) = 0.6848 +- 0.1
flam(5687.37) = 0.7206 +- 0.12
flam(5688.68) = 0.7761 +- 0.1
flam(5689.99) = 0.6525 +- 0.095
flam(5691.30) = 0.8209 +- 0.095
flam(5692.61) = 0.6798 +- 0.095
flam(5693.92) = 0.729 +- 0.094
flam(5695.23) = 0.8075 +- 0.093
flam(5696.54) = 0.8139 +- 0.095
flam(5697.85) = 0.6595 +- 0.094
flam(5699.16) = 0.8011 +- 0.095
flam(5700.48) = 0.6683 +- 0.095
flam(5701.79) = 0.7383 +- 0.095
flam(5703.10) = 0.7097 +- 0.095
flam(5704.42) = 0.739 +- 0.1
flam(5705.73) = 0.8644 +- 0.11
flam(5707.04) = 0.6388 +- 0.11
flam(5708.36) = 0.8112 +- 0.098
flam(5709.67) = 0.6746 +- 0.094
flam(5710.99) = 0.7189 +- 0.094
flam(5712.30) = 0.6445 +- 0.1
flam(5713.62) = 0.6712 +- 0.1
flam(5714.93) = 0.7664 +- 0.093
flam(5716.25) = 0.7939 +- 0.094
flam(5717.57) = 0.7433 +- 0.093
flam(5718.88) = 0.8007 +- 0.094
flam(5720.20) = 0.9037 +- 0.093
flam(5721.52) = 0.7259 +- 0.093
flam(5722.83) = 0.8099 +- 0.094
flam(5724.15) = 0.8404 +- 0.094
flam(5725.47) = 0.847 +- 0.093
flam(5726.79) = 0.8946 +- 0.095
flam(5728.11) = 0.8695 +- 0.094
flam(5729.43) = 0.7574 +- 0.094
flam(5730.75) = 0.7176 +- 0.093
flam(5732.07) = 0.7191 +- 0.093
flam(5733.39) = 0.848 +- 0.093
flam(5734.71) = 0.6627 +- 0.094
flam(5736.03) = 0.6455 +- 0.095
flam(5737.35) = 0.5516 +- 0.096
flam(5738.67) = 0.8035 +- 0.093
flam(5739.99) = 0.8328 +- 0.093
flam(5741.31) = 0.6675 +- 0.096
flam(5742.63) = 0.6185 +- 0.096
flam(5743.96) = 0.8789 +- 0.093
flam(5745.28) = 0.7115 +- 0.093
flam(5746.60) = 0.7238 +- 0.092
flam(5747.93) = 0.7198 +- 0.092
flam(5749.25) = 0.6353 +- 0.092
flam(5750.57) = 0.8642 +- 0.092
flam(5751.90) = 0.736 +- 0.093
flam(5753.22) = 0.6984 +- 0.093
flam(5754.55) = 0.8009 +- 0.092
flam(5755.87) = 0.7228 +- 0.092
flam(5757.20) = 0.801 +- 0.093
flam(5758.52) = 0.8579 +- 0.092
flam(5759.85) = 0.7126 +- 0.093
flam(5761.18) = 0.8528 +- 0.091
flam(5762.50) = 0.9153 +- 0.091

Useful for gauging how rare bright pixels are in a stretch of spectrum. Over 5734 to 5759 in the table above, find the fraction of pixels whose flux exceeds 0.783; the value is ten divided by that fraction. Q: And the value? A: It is 27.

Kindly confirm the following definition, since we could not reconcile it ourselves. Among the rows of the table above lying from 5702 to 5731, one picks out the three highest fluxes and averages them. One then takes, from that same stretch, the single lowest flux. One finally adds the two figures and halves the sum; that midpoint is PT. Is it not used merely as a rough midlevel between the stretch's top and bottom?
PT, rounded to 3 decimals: 0.764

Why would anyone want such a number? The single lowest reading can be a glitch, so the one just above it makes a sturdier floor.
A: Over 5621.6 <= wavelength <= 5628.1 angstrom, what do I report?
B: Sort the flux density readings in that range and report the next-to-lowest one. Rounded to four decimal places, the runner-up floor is 0.7840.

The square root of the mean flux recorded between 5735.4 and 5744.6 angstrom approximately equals 0.845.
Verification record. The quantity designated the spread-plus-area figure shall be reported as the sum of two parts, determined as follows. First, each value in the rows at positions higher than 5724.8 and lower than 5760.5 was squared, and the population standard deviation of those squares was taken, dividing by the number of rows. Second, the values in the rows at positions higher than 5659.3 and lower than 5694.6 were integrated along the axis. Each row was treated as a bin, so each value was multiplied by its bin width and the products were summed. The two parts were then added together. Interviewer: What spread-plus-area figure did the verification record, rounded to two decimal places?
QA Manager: 28.09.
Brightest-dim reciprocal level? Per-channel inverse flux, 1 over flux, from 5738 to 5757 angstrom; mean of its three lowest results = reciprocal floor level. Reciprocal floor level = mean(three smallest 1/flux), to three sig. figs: 1.17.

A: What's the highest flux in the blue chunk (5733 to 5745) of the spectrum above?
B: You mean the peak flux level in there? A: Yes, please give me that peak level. 0.8789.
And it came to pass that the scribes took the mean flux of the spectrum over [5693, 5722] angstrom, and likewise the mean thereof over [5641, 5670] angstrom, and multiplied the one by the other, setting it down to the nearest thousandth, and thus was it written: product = 0.595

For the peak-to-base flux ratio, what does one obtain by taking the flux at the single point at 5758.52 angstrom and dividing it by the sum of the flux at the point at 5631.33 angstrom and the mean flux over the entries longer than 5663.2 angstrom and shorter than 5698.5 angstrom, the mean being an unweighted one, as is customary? 0.544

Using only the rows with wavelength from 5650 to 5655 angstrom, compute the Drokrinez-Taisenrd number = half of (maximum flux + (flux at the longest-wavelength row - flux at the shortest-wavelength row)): 0.56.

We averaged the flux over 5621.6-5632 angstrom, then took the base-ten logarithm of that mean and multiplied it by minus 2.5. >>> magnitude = 0.226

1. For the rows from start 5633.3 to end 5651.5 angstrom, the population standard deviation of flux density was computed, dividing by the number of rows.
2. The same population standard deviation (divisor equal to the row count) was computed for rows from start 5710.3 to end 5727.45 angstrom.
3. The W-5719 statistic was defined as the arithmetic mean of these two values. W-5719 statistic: 0.0764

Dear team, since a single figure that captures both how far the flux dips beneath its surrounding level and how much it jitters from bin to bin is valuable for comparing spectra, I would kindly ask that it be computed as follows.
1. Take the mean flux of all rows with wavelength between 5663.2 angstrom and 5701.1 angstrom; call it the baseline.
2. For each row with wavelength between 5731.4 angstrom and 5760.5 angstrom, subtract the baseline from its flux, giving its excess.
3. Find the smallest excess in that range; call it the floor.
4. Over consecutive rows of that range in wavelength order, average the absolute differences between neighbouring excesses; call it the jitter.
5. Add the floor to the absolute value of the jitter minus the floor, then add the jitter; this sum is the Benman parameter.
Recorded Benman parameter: 0.22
